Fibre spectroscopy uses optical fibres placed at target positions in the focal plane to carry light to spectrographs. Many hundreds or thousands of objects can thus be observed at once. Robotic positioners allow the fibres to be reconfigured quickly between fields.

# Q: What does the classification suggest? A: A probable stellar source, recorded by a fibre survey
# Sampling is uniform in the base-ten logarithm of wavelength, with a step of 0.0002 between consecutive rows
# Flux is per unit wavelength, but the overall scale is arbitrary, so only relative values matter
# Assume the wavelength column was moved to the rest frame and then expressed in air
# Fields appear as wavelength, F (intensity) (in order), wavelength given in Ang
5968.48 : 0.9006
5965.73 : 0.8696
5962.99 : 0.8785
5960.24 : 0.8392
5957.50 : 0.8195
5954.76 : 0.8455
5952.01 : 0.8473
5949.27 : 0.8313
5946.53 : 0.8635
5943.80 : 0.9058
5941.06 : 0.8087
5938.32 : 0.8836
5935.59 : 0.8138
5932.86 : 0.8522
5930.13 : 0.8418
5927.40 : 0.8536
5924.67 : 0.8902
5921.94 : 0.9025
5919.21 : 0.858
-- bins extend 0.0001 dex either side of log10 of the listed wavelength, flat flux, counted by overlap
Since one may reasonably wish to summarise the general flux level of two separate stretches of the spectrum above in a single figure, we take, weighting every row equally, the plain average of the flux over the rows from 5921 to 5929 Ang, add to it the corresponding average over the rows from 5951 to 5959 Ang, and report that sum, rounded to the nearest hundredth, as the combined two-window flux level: 1.72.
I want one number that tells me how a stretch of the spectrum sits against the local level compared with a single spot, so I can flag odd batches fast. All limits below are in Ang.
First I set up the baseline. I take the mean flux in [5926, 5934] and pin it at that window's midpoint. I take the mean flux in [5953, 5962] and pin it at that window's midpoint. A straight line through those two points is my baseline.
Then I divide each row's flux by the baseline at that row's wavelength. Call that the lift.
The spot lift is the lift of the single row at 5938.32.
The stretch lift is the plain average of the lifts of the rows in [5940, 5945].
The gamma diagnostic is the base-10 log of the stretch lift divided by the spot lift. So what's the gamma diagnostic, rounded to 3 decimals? -0.012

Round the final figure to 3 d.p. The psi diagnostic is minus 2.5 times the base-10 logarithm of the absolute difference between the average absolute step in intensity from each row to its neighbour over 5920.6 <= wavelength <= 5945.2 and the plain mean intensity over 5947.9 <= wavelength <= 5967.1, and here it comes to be 0.238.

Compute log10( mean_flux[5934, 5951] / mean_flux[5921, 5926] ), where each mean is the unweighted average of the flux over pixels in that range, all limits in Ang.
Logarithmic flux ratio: -0.022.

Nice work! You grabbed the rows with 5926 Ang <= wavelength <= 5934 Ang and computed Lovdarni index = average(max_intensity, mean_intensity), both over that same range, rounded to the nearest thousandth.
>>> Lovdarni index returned 0.851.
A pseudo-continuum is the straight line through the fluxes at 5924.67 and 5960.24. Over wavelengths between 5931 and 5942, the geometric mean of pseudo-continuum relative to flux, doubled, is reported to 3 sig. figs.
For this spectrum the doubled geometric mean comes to 2.08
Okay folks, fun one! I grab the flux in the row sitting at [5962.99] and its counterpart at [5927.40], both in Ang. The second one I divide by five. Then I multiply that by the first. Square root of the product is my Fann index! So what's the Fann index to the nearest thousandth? 0.387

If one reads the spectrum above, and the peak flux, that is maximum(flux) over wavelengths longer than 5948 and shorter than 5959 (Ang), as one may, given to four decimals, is 0.8473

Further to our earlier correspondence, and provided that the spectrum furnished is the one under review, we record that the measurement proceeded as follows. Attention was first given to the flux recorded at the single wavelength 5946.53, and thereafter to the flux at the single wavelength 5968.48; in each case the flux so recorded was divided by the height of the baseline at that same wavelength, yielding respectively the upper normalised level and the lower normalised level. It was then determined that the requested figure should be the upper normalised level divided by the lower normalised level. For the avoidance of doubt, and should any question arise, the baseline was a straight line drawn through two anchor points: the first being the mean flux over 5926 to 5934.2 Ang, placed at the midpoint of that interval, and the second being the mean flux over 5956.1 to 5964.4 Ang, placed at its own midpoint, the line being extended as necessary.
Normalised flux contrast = 0.96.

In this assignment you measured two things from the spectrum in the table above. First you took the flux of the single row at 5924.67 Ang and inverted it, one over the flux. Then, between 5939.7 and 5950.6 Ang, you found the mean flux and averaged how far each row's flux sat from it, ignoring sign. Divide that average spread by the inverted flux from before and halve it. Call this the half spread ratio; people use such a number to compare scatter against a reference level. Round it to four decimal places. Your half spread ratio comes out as 0.0144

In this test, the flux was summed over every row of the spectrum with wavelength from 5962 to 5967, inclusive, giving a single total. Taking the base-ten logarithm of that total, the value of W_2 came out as 0.243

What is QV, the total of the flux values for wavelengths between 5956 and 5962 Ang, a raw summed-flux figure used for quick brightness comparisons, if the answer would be 1.659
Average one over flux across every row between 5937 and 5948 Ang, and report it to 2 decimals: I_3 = 1.16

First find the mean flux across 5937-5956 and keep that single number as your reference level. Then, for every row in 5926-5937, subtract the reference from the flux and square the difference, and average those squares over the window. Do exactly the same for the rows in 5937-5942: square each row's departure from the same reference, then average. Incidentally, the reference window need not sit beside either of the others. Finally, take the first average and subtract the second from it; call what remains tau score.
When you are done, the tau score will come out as -0.0010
